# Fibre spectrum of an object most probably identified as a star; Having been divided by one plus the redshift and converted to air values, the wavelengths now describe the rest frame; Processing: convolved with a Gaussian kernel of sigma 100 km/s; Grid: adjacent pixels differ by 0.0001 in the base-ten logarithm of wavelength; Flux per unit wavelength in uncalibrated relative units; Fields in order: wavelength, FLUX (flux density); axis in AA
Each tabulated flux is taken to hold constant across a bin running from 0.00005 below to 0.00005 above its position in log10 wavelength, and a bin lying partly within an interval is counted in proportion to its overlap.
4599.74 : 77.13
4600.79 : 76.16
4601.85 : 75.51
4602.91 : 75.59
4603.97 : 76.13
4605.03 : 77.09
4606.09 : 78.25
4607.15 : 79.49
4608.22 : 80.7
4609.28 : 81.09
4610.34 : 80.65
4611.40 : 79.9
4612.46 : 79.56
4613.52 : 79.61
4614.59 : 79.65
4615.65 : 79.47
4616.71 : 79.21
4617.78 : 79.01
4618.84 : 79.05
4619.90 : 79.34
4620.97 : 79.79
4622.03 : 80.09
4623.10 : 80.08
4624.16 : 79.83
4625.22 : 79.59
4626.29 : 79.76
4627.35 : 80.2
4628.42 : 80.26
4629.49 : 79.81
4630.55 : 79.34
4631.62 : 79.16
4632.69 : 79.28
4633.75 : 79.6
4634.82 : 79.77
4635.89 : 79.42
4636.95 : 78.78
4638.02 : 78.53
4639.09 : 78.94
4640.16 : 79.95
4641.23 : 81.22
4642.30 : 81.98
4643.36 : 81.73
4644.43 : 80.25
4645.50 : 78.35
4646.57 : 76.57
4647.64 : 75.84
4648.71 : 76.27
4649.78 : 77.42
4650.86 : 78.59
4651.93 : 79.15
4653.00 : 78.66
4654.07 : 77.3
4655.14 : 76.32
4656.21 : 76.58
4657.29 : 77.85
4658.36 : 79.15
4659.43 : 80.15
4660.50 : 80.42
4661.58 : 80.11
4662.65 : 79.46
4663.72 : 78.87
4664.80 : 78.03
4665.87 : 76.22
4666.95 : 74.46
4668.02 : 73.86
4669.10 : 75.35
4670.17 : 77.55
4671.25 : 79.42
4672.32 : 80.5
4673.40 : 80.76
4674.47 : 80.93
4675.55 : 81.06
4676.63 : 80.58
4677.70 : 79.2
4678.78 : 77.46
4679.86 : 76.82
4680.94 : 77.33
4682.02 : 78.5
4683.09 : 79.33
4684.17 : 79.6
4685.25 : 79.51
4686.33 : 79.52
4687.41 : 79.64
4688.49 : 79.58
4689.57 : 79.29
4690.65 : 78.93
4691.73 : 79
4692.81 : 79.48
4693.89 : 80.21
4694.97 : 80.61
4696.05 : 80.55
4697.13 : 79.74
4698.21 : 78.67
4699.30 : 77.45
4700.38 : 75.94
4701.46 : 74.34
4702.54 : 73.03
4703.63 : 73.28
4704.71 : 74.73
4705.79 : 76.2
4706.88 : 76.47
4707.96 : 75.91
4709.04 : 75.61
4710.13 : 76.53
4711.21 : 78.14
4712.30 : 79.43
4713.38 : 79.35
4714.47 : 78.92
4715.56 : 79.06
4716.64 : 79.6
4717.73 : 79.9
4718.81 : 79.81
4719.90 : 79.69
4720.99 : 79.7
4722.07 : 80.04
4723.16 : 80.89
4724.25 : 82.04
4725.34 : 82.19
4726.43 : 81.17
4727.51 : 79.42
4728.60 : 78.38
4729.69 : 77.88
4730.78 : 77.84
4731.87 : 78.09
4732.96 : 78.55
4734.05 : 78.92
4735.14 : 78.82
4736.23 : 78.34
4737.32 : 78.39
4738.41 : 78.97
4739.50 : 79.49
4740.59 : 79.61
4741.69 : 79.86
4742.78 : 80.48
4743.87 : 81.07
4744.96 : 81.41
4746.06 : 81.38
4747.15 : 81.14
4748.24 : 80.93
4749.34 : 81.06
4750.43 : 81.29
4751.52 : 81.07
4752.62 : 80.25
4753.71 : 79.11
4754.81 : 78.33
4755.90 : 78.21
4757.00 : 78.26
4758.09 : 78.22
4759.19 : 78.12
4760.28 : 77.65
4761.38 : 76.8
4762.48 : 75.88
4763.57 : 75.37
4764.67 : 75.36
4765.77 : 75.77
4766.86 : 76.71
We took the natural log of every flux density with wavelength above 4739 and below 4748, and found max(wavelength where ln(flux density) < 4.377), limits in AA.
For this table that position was 4739.50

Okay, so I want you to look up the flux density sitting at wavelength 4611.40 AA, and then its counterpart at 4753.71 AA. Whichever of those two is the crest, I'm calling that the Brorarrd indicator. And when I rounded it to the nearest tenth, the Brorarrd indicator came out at 79.9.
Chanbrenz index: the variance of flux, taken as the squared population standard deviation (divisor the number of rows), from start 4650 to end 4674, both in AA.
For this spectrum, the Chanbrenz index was 3.7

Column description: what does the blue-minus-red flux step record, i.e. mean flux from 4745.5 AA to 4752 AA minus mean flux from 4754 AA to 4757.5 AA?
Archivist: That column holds 2.9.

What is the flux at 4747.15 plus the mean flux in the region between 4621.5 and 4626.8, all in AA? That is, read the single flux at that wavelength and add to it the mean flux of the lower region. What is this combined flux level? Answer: 161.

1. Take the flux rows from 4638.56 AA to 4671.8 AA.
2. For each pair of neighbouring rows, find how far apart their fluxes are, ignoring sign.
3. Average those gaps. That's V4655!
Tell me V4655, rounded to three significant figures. 1.05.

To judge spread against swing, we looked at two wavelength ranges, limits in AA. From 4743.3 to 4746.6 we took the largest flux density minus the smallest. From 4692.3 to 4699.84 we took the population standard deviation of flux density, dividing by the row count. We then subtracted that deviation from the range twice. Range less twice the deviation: -1.8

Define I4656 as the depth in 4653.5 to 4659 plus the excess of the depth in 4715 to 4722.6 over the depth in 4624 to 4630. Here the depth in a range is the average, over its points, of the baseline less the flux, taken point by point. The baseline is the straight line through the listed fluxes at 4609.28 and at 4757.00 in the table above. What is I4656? 1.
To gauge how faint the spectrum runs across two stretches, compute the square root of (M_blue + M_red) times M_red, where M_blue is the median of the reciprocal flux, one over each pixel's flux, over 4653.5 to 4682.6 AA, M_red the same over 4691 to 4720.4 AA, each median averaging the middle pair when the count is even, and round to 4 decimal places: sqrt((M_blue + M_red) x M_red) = 0.0179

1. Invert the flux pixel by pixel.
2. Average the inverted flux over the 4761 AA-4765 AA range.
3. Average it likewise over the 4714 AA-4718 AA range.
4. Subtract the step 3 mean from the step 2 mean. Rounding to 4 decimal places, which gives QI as 0.0006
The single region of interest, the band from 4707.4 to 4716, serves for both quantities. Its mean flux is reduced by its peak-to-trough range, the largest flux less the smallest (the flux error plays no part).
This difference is 74.0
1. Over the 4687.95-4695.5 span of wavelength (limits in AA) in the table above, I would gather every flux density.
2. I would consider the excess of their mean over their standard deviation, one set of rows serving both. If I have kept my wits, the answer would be 79.0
